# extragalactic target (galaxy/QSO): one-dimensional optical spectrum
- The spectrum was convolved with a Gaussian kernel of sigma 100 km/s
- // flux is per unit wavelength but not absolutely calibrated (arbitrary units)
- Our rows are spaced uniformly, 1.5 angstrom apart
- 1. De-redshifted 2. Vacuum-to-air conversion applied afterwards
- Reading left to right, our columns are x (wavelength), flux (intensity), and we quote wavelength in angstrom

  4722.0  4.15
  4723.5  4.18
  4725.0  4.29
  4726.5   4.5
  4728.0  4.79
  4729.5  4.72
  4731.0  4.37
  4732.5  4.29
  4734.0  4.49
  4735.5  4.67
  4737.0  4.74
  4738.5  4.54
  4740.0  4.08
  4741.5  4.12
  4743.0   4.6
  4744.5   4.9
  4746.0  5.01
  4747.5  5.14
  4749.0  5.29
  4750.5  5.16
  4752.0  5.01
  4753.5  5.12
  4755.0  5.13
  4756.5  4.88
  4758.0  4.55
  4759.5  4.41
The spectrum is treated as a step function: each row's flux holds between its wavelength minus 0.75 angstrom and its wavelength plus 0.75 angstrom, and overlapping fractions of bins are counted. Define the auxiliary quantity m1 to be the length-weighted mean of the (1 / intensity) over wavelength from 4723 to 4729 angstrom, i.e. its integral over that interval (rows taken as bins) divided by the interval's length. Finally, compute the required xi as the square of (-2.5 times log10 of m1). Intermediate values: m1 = 0.225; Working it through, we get 2.6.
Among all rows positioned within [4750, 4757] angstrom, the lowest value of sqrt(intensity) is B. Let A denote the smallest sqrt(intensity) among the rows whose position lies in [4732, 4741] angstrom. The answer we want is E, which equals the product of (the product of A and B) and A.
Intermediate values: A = 2.02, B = 2.21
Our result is 9.0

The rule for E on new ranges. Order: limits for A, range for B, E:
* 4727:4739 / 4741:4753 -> 8.7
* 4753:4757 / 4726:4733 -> 10.1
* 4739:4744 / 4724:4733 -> 8.5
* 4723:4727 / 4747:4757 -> 9.2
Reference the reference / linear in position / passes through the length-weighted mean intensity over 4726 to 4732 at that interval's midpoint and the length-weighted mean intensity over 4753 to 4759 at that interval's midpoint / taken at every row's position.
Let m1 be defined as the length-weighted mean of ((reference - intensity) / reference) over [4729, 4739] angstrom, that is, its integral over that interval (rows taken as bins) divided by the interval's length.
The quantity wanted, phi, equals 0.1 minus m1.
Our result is 0.078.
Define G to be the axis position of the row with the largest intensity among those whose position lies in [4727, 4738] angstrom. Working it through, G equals 4728.0 angstrom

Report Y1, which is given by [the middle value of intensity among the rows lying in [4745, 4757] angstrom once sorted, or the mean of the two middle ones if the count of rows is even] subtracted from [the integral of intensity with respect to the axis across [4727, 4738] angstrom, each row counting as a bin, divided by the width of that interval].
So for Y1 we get -0.5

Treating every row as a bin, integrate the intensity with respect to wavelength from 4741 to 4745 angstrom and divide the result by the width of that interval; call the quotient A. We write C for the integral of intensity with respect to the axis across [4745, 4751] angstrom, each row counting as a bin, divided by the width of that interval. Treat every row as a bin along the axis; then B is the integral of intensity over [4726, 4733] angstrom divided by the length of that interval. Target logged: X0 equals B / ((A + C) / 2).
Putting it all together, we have 0.939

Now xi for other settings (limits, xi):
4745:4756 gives 3.1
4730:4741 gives 2.6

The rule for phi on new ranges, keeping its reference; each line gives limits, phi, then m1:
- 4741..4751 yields 0.125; -0.03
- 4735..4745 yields 0.057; 0.04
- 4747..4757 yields 0.155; -0.05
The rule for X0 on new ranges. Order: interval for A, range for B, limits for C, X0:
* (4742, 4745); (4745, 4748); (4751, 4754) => 1.037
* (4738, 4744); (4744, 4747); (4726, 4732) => 1.113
